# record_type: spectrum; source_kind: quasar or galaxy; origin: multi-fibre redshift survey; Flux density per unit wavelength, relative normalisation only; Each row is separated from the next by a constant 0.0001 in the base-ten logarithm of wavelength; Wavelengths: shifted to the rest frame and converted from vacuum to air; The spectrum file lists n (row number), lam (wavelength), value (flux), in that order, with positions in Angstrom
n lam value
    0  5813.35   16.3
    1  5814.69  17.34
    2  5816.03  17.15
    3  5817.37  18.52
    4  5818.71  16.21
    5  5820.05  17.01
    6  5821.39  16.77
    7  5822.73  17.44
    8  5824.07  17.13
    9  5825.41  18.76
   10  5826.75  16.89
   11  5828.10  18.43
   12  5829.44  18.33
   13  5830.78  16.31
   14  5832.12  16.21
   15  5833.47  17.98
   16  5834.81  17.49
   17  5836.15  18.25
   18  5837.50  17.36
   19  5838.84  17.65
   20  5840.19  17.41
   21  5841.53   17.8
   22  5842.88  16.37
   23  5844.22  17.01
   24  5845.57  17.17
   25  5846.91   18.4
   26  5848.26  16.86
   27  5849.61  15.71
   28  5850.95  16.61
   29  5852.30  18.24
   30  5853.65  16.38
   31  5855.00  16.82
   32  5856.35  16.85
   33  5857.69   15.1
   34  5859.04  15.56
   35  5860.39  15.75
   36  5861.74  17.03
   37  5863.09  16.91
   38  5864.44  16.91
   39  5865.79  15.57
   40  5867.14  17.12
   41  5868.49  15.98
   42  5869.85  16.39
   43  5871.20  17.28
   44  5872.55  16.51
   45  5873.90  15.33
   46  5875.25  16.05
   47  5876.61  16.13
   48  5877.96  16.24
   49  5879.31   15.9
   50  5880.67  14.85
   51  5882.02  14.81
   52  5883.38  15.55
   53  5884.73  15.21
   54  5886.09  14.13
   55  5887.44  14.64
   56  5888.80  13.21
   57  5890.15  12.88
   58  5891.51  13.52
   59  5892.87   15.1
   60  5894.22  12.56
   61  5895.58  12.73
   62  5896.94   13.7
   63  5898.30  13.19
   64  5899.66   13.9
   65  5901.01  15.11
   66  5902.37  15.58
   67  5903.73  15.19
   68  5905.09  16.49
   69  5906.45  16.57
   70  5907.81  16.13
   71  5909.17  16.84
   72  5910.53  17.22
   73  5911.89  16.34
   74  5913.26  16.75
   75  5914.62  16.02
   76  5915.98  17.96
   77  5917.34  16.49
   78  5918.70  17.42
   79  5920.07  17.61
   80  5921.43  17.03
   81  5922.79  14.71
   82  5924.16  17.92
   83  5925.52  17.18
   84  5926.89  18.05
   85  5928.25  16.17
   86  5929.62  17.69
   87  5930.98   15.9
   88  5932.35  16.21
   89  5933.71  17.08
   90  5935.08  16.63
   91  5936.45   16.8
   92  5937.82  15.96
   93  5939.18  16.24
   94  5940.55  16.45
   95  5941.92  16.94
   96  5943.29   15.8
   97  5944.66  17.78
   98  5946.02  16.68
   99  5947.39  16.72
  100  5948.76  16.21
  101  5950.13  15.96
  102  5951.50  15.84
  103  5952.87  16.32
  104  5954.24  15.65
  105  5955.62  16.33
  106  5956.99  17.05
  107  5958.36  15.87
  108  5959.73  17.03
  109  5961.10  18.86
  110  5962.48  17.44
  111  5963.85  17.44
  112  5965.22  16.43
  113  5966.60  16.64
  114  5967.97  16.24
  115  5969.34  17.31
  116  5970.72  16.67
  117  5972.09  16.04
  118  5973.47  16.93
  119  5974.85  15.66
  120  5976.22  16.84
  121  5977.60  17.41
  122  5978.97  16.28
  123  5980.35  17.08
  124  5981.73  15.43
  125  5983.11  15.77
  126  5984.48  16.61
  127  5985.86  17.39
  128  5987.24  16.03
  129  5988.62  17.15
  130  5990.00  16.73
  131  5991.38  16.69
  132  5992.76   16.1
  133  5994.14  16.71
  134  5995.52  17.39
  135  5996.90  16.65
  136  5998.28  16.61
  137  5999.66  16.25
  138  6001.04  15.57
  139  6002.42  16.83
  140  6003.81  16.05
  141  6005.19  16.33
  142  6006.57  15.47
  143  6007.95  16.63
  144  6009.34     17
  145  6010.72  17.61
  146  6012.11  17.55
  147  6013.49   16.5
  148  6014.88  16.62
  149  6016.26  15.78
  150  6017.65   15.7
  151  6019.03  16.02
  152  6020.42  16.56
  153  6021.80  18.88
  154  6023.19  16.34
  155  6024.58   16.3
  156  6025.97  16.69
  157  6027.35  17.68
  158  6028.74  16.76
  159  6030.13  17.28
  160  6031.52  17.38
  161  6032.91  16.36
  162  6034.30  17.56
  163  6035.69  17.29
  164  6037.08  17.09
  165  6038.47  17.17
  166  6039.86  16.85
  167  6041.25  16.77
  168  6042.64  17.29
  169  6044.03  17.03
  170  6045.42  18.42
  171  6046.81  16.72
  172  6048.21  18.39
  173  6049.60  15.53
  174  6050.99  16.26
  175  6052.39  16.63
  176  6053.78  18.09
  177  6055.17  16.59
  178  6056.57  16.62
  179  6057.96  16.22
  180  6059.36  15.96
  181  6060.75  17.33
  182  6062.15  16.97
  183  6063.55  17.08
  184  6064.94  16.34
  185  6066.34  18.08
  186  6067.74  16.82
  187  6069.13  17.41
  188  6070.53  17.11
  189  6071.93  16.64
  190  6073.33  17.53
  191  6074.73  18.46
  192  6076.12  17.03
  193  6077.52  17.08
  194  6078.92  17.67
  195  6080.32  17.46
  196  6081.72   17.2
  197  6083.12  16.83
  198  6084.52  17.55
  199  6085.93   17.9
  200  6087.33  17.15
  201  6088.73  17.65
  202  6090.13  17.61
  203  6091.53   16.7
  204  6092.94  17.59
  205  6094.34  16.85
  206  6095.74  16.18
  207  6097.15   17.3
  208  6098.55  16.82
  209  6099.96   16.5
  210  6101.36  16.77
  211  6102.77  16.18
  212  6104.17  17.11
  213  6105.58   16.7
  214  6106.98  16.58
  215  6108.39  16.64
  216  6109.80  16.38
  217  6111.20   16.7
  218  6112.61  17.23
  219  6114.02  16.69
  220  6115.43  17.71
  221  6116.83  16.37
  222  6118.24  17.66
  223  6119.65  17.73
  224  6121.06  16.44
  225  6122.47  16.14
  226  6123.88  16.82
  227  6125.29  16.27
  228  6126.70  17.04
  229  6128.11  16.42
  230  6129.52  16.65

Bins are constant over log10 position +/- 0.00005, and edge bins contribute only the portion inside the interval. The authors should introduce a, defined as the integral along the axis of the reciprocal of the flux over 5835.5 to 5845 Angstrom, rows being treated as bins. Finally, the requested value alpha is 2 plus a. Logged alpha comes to 2.55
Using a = 0.55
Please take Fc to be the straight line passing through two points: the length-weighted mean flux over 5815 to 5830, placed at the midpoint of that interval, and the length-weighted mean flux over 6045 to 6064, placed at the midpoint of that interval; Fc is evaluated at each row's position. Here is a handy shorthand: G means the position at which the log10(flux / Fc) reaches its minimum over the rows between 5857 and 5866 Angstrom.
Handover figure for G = 5857.69 Angstrom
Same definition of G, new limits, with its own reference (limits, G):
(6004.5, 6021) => 6006.57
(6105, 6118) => 6109.80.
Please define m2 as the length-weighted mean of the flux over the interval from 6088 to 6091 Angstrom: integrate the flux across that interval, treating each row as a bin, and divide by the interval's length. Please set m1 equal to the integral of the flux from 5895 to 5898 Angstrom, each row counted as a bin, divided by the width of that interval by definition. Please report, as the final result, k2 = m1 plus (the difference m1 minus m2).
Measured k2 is 8.8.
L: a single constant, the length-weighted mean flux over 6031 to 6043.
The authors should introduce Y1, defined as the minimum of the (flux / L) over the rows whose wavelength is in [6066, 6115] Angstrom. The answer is 0.948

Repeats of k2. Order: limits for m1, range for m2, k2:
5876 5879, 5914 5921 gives 15.3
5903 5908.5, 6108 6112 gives 15.6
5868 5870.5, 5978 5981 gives 15.5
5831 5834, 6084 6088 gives 16.3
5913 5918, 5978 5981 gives 16.9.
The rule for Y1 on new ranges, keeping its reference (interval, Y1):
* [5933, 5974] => 0.917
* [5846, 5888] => 0.828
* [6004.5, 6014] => 0.906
